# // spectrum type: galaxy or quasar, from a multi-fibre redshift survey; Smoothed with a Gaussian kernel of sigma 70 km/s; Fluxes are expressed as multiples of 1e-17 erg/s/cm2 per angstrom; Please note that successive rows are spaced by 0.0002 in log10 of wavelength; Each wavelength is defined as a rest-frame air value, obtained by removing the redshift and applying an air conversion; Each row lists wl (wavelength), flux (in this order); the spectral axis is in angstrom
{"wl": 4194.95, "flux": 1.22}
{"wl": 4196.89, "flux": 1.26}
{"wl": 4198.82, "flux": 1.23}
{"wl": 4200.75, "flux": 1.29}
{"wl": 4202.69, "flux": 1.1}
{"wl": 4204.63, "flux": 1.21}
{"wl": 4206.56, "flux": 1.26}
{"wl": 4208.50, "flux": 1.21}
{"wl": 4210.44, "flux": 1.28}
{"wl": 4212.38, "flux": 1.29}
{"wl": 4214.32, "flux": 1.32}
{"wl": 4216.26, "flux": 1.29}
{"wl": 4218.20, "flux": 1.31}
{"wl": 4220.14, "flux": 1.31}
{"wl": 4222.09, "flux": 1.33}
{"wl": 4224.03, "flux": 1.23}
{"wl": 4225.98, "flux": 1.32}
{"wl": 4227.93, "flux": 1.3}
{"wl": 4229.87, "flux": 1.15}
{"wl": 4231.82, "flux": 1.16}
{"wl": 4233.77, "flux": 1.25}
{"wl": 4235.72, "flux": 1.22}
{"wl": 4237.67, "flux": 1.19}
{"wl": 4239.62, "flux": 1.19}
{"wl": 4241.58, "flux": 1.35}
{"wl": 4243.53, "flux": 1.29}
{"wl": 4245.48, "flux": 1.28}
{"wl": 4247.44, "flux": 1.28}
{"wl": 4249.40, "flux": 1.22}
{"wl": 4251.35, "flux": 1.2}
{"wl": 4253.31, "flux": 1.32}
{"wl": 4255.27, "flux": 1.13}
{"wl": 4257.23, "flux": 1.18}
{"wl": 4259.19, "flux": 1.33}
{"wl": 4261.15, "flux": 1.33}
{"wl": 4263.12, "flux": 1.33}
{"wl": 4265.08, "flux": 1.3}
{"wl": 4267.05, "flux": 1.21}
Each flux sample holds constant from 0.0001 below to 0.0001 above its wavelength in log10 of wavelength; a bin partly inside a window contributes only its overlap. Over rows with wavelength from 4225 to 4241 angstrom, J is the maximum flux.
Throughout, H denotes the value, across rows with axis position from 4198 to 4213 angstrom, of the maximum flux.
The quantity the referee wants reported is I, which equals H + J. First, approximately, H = 1.29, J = 1.32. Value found 2.61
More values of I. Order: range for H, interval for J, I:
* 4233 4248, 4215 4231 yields 2.68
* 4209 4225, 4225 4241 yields 2.65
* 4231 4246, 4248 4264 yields 2.68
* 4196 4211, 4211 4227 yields 2.62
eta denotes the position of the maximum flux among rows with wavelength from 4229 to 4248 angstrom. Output 4241.58 angstrom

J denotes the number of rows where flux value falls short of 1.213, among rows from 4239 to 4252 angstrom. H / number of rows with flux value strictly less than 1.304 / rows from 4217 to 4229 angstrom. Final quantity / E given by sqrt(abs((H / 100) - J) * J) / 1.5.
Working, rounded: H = 2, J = 2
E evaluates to 1.3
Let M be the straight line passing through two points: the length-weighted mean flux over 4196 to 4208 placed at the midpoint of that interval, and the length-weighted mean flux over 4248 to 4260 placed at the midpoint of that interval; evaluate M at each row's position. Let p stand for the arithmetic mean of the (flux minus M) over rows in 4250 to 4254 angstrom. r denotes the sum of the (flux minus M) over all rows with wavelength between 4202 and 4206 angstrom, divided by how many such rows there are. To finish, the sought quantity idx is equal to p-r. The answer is 0.099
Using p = 0.030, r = -0.07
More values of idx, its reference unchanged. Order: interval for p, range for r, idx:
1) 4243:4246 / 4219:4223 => -0.038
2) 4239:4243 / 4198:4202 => 0.005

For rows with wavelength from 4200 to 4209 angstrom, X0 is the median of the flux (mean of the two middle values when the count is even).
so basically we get 1.21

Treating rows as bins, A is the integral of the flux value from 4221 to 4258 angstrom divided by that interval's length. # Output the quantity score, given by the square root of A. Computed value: 1.11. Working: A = 1.24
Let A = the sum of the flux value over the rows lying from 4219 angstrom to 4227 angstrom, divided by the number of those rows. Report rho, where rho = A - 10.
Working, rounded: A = 1.30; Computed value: -8.70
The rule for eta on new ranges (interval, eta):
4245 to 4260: 4259.19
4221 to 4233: 4222.09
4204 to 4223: 4222.09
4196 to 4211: 4200.75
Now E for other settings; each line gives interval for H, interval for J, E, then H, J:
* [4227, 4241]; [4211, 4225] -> 0.0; 7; 0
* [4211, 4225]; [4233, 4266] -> 3.3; 3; 5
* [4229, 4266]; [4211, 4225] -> 0.0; 14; 0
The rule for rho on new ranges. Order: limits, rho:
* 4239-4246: -8.72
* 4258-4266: -8.68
